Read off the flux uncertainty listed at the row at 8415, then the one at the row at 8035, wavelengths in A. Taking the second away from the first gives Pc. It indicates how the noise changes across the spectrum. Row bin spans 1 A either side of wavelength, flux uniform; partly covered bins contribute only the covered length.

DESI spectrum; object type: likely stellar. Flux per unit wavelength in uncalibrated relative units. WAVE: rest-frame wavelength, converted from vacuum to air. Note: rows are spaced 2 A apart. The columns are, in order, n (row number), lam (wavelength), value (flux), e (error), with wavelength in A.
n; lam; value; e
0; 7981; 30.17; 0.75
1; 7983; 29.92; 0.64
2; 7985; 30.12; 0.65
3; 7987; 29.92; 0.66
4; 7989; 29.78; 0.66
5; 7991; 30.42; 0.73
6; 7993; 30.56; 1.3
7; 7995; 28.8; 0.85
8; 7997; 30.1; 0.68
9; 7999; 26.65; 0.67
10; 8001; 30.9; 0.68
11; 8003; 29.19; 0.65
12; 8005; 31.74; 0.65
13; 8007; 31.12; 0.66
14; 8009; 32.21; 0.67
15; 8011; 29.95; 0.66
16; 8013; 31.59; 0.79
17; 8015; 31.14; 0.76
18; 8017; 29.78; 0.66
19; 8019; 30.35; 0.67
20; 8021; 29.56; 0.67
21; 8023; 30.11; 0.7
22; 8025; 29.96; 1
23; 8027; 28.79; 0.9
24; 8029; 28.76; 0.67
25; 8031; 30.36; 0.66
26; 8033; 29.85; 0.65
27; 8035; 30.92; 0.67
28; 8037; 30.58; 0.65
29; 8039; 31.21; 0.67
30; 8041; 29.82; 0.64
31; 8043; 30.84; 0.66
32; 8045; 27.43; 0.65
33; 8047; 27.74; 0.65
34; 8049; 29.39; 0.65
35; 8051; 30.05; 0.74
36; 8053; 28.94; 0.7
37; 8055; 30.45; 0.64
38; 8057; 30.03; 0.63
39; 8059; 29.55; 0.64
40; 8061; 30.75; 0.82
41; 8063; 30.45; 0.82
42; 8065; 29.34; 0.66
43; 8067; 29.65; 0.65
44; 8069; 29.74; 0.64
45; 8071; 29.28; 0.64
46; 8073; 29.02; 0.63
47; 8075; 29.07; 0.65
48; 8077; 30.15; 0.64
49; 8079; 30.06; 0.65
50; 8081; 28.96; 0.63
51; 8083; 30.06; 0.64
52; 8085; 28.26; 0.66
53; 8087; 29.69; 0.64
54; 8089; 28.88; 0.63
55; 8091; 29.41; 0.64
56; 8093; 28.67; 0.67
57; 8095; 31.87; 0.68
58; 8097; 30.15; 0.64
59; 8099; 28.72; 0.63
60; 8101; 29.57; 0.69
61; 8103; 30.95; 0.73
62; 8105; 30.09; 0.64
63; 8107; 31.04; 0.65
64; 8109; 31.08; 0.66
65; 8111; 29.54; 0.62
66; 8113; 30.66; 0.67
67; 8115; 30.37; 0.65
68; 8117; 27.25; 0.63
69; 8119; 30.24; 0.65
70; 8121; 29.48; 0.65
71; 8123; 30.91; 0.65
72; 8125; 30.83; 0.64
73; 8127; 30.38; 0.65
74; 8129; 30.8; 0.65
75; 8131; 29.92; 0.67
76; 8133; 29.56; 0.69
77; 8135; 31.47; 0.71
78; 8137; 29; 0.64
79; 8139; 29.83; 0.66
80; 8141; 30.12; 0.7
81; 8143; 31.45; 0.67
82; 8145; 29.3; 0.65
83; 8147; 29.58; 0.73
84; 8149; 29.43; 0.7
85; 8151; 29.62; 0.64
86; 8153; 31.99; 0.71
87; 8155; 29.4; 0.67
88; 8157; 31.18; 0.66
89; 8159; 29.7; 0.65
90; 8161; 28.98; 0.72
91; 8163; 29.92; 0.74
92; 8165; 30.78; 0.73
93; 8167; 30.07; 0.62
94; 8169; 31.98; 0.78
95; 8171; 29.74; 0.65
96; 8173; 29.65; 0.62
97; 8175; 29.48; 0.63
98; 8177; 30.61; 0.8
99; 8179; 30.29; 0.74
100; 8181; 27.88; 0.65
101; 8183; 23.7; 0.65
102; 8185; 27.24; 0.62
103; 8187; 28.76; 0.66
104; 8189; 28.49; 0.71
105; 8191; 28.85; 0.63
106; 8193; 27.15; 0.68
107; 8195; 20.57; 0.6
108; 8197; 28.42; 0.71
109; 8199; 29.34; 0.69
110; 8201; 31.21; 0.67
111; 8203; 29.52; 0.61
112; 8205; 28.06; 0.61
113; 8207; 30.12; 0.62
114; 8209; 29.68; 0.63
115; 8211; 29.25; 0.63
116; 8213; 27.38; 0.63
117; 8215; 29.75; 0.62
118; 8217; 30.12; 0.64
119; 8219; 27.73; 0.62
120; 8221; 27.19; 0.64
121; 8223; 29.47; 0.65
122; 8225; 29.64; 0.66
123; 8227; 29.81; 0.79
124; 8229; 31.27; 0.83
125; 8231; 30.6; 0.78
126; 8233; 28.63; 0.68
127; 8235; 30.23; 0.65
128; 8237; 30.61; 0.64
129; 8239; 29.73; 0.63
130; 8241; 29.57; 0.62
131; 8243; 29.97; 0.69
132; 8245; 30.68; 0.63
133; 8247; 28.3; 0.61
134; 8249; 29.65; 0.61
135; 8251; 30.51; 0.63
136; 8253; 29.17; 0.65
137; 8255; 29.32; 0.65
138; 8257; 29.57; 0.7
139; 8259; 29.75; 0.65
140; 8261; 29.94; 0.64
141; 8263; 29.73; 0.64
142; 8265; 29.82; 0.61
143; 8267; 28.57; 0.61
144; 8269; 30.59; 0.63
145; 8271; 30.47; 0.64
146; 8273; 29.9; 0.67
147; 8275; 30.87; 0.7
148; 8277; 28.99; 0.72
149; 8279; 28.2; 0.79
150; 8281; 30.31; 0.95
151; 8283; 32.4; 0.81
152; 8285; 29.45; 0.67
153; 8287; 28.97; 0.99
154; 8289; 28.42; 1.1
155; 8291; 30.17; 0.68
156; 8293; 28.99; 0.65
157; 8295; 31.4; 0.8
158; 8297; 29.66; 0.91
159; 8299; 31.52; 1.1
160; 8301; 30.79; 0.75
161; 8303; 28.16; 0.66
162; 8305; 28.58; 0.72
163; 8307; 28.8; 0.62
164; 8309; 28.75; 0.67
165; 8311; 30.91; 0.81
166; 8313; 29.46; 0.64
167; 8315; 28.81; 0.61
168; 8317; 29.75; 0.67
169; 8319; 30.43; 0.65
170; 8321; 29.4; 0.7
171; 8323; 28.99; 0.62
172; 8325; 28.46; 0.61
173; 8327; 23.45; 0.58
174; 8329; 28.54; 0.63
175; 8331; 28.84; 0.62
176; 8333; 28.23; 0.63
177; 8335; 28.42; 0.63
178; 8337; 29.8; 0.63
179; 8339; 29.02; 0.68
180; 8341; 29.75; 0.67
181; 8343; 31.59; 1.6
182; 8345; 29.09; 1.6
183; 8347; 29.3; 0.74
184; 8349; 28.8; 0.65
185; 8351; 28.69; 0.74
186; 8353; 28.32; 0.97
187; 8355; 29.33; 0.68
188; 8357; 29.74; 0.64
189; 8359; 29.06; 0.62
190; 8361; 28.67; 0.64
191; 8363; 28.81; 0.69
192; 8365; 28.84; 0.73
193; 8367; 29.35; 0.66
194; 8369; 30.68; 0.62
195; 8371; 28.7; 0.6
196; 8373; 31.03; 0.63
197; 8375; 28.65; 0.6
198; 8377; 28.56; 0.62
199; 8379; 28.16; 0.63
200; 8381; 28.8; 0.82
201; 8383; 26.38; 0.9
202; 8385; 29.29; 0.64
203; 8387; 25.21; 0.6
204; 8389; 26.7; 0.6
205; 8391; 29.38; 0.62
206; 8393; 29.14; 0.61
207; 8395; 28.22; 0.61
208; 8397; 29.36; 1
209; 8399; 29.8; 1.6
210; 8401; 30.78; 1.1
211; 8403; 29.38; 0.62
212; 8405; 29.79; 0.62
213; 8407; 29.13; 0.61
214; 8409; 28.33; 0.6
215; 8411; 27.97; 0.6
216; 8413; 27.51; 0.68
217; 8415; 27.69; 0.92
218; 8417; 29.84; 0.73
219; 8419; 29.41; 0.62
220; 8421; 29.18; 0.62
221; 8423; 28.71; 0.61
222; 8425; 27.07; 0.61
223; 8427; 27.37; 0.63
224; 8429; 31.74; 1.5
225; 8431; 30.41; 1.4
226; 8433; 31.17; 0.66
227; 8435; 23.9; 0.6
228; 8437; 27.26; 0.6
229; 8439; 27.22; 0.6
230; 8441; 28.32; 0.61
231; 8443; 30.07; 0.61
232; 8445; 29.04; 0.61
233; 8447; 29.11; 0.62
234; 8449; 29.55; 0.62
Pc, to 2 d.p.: 0.25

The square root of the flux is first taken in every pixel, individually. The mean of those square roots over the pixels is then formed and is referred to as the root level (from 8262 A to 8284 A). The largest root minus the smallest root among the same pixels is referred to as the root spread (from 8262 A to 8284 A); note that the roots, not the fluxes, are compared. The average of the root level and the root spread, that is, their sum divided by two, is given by 2.93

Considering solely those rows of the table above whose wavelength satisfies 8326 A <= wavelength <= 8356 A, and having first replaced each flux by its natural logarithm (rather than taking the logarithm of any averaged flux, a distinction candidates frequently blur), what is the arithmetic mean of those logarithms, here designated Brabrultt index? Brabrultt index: 3.36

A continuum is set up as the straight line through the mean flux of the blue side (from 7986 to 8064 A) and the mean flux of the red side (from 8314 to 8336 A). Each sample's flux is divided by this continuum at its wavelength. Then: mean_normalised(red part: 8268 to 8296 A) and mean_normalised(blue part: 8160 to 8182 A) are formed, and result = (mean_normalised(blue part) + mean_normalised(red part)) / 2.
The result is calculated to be 1.03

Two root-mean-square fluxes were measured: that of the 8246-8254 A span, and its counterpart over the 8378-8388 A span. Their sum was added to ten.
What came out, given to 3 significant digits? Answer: 67.0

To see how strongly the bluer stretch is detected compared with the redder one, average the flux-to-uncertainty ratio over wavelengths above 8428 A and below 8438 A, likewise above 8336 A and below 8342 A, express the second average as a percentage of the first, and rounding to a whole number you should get 128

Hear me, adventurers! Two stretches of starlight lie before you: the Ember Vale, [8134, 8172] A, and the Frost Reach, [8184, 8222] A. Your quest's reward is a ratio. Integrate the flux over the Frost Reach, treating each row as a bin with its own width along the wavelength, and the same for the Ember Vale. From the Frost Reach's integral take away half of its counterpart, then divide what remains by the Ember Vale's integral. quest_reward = 0.44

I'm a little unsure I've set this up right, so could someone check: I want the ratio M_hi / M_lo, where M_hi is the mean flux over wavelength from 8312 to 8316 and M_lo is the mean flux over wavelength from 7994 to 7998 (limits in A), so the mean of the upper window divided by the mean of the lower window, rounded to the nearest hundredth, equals 0.99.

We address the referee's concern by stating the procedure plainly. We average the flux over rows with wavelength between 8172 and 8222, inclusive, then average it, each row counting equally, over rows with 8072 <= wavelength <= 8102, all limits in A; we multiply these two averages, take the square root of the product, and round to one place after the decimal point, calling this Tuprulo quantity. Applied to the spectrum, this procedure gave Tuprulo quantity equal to 29.0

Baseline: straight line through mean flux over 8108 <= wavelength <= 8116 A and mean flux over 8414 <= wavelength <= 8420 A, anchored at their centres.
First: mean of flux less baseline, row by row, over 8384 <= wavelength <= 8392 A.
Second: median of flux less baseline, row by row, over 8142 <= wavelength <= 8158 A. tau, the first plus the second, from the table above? -2.1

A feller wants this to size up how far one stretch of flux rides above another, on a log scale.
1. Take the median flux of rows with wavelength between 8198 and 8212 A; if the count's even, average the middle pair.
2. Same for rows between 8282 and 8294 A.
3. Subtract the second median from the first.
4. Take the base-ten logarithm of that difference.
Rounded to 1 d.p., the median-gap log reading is -0.5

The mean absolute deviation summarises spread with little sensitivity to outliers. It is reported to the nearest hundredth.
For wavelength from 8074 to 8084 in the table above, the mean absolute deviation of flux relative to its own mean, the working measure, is 0.52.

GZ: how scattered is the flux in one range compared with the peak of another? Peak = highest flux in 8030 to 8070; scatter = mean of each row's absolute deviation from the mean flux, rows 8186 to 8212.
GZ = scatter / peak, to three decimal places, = 0.047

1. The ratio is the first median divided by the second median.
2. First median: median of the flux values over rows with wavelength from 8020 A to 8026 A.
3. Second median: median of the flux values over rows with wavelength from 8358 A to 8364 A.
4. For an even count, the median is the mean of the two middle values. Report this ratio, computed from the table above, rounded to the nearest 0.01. 1.04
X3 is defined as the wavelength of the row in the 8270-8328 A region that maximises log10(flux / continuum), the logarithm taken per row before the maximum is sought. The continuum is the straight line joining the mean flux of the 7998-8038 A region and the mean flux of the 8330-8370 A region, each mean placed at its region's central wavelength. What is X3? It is 8283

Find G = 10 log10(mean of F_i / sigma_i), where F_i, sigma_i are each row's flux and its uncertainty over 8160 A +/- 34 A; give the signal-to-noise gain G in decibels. 16.4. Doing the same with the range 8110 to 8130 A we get 16.7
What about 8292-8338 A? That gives 16.3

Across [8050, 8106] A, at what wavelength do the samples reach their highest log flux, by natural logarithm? 8095 A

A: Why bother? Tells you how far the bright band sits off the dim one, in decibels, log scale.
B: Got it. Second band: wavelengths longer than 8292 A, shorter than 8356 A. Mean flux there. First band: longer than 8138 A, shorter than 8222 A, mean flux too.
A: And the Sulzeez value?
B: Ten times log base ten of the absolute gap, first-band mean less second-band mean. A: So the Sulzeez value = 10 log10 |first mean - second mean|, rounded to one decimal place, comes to -12.4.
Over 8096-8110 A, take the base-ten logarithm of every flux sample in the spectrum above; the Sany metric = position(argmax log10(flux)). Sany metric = 8109 A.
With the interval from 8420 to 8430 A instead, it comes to 8429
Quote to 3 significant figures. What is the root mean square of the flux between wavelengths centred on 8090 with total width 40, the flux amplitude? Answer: 29.8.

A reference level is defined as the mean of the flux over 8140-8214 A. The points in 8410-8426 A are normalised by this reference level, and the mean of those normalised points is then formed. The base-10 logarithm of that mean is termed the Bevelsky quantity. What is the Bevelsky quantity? -0.011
